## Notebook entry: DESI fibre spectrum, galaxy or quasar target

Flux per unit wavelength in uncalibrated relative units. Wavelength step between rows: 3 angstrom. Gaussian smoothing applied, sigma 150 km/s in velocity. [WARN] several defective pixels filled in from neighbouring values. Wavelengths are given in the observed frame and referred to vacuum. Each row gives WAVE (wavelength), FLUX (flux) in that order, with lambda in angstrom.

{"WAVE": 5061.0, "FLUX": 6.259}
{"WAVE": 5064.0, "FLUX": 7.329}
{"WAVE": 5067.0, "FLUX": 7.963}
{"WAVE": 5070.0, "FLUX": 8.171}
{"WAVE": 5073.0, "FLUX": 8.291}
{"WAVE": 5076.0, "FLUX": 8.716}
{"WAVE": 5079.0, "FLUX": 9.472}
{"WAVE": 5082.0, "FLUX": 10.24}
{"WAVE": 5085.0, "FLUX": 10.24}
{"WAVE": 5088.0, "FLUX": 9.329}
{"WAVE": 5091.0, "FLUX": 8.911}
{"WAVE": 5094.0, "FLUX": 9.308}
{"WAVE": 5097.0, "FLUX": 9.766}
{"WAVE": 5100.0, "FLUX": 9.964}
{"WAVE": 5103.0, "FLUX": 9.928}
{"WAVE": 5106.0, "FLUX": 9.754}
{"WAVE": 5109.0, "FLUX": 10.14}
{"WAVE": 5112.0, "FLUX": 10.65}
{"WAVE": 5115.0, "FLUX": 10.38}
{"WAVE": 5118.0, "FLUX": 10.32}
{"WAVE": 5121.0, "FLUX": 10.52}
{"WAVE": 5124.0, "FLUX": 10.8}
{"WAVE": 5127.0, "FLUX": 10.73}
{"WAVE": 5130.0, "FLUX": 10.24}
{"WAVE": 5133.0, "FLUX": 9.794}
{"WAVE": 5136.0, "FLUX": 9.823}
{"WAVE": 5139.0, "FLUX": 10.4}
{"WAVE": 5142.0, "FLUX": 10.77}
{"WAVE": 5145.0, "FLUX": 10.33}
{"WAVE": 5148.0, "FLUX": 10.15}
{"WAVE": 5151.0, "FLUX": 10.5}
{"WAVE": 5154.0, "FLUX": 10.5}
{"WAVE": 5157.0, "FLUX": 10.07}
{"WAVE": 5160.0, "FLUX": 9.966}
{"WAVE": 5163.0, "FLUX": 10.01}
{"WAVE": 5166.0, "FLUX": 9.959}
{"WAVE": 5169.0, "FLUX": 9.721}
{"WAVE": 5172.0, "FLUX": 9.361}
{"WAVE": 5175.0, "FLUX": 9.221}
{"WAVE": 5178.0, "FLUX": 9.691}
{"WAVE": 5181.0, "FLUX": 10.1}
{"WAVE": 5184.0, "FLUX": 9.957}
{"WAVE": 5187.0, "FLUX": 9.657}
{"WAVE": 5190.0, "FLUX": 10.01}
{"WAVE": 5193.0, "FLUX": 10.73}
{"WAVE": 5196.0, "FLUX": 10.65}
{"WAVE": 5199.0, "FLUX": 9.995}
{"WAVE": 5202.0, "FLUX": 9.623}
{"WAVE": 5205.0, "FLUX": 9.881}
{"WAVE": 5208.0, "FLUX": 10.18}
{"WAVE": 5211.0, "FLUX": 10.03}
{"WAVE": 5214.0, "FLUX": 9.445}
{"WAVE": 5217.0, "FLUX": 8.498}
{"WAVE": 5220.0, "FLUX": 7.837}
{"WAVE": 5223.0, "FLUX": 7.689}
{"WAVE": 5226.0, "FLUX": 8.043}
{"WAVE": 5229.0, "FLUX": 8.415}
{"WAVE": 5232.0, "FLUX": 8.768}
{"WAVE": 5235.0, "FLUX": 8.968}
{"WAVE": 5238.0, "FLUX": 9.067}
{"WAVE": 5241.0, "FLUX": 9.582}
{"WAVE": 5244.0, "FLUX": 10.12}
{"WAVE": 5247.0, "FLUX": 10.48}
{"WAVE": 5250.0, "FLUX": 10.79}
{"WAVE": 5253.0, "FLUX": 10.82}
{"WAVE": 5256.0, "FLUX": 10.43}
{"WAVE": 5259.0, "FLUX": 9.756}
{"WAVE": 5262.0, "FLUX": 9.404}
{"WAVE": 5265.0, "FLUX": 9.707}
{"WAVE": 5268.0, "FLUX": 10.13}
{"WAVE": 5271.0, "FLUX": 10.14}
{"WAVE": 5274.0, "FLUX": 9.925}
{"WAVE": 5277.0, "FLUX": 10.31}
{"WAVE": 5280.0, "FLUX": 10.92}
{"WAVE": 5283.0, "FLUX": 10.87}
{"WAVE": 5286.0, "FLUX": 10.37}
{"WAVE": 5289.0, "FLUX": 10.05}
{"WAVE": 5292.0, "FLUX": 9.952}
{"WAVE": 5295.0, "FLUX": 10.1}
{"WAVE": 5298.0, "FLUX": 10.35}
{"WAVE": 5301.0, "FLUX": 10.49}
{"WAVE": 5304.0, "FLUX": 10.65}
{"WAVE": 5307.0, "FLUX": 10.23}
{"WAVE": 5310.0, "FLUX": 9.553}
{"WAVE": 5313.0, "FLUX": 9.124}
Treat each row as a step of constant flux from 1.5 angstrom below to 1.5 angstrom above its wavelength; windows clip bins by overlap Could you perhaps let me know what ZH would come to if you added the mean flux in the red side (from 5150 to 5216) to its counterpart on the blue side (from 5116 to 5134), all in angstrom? 20.4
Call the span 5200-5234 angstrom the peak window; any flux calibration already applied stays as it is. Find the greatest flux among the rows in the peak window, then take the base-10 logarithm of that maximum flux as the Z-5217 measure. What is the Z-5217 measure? 1.01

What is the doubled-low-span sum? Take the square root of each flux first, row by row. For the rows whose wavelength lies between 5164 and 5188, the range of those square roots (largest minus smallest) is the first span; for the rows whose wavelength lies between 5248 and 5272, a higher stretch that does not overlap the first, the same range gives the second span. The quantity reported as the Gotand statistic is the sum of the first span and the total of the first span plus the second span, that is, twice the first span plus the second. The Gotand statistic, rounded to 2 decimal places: 0.51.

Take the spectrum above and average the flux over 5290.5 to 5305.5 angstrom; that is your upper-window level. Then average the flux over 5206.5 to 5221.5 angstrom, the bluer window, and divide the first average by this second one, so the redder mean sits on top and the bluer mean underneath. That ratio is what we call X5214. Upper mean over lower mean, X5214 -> 1.12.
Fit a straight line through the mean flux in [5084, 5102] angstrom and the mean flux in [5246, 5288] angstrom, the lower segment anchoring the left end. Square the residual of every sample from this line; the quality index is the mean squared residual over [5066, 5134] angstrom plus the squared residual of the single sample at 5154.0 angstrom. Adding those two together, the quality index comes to 1.02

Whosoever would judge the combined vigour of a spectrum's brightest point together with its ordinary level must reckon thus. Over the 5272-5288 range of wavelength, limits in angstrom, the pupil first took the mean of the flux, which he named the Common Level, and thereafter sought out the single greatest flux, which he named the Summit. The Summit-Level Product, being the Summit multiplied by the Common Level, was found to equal 114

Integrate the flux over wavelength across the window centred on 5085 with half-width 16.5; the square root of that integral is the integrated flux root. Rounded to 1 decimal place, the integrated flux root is 17.5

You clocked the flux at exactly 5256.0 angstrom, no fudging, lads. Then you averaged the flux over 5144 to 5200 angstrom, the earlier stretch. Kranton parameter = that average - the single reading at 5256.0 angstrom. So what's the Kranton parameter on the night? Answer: -0.4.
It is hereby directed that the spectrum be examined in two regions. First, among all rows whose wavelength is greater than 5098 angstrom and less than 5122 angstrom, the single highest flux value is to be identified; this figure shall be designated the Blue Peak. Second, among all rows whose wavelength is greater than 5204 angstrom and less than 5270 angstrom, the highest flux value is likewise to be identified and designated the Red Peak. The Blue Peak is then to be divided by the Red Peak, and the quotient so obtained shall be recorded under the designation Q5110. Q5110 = 0.98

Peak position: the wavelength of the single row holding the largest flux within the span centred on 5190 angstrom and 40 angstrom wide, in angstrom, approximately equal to 5193.0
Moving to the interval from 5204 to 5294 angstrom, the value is 5280.0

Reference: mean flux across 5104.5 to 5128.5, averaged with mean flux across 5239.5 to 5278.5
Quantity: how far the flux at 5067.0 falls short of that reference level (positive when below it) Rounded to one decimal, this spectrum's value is 2.3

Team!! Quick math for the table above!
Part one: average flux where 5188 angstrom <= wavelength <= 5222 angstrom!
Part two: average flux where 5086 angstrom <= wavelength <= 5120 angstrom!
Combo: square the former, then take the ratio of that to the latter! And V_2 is 10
